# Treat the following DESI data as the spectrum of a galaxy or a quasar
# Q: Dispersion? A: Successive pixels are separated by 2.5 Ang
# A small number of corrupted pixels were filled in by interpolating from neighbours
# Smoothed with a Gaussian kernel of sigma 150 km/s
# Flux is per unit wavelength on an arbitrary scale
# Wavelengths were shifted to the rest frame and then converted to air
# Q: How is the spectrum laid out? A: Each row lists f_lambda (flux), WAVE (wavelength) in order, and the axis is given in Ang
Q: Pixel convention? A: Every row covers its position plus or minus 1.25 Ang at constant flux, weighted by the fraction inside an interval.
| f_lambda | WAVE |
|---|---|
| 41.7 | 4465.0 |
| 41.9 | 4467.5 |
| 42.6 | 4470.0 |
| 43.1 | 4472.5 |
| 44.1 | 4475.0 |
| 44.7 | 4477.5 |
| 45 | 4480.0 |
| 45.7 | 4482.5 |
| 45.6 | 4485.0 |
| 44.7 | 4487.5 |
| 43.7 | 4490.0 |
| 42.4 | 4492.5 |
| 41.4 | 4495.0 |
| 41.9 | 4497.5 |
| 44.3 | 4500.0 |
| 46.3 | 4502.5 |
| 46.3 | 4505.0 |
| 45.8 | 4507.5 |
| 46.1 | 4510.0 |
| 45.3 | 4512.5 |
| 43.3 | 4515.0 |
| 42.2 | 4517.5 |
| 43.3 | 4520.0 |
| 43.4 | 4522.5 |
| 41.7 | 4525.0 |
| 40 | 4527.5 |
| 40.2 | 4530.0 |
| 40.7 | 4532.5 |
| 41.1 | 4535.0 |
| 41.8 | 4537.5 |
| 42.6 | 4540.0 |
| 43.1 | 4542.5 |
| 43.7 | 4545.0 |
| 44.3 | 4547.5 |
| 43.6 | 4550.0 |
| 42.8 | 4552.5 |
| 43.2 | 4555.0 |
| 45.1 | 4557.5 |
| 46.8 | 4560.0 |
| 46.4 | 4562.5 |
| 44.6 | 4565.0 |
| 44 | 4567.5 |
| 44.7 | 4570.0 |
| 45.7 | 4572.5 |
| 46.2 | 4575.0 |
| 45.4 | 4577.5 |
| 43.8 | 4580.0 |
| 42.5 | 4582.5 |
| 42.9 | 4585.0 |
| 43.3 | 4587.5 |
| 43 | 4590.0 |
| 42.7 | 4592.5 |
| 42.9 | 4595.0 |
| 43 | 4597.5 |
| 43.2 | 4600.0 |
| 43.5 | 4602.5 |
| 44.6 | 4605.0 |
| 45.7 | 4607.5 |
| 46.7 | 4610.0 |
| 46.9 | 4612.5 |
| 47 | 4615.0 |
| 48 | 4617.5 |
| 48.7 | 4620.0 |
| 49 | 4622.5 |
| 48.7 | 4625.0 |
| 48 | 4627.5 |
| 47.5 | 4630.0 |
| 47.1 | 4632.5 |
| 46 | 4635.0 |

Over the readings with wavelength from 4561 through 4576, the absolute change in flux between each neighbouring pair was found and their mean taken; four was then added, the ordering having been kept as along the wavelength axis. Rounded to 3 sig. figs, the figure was 4.92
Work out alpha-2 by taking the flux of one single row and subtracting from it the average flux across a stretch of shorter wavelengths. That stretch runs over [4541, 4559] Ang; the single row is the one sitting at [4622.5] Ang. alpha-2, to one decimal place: 5.3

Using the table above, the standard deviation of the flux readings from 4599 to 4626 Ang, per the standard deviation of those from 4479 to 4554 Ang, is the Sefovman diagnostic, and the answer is 1.1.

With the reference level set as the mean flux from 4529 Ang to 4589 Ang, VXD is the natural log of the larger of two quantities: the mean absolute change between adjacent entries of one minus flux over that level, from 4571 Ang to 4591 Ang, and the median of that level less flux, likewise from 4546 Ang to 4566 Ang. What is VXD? -4.1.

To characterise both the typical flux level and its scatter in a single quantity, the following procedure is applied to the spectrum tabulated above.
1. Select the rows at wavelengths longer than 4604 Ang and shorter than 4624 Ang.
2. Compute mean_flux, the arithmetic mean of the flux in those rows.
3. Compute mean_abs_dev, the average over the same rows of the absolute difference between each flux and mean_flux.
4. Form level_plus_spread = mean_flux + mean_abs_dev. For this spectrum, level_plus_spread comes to 48.2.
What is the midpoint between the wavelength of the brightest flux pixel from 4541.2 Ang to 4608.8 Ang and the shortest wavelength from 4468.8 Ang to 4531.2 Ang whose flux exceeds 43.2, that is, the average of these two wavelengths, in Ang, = 4517.5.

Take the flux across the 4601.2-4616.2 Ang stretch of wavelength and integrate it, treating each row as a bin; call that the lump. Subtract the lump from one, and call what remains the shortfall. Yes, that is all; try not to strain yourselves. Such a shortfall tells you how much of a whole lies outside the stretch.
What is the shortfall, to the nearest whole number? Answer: -685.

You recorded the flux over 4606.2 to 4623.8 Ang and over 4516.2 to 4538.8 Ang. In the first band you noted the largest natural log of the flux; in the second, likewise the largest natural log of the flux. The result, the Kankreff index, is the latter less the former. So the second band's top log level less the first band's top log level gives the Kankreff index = -0.12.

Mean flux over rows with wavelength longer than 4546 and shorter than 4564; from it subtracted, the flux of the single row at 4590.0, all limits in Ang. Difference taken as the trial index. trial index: 1.6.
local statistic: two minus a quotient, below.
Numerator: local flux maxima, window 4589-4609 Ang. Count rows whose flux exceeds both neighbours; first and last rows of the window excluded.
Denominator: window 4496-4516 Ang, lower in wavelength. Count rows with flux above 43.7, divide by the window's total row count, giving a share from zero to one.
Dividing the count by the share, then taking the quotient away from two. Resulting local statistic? 2.0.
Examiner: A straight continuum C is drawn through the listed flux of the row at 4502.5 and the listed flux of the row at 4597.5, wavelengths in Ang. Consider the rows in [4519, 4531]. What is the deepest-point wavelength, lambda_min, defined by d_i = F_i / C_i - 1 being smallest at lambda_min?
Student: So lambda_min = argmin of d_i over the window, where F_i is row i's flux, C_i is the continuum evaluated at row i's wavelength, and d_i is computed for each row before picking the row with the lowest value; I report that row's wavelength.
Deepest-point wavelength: 4527.5 Ang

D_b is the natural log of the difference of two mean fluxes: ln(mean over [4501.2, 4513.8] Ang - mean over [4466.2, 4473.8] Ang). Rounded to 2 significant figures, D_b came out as 1.2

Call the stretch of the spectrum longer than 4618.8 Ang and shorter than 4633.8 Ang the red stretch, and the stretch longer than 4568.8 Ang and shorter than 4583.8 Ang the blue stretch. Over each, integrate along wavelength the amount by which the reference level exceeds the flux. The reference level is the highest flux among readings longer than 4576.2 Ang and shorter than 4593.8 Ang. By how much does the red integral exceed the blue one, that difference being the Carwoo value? -52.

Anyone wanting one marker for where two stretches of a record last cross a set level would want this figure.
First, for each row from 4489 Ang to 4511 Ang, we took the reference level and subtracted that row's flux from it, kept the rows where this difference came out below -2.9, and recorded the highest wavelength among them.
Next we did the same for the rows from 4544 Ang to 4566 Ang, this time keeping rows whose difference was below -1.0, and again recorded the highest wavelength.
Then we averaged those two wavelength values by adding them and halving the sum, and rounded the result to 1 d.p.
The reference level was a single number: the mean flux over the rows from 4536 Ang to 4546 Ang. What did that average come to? 4537.5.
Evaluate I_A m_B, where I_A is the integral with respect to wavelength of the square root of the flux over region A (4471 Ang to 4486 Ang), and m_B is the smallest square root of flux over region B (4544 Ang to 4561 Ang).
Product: 656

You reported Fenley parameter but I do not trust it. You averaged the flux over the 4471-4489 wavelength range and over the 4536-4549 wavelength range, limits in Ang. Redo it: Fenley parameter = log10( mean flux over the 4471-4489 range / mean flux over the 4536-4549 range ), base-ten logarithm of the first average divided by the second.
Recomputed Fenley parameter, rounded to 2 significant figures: 0.016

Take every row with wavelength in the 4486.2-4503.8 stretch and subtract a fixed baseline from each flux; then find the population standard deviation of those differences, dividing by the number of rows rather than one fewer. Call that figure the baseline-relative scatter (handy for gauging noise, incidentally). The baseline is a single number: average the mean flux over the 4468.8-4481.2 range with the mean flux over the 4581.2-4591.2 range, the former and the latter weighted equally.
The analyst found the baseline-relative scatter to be 1.6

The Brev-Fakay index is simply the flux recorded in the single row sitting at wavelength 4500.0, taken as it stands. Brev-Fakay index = 44.3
